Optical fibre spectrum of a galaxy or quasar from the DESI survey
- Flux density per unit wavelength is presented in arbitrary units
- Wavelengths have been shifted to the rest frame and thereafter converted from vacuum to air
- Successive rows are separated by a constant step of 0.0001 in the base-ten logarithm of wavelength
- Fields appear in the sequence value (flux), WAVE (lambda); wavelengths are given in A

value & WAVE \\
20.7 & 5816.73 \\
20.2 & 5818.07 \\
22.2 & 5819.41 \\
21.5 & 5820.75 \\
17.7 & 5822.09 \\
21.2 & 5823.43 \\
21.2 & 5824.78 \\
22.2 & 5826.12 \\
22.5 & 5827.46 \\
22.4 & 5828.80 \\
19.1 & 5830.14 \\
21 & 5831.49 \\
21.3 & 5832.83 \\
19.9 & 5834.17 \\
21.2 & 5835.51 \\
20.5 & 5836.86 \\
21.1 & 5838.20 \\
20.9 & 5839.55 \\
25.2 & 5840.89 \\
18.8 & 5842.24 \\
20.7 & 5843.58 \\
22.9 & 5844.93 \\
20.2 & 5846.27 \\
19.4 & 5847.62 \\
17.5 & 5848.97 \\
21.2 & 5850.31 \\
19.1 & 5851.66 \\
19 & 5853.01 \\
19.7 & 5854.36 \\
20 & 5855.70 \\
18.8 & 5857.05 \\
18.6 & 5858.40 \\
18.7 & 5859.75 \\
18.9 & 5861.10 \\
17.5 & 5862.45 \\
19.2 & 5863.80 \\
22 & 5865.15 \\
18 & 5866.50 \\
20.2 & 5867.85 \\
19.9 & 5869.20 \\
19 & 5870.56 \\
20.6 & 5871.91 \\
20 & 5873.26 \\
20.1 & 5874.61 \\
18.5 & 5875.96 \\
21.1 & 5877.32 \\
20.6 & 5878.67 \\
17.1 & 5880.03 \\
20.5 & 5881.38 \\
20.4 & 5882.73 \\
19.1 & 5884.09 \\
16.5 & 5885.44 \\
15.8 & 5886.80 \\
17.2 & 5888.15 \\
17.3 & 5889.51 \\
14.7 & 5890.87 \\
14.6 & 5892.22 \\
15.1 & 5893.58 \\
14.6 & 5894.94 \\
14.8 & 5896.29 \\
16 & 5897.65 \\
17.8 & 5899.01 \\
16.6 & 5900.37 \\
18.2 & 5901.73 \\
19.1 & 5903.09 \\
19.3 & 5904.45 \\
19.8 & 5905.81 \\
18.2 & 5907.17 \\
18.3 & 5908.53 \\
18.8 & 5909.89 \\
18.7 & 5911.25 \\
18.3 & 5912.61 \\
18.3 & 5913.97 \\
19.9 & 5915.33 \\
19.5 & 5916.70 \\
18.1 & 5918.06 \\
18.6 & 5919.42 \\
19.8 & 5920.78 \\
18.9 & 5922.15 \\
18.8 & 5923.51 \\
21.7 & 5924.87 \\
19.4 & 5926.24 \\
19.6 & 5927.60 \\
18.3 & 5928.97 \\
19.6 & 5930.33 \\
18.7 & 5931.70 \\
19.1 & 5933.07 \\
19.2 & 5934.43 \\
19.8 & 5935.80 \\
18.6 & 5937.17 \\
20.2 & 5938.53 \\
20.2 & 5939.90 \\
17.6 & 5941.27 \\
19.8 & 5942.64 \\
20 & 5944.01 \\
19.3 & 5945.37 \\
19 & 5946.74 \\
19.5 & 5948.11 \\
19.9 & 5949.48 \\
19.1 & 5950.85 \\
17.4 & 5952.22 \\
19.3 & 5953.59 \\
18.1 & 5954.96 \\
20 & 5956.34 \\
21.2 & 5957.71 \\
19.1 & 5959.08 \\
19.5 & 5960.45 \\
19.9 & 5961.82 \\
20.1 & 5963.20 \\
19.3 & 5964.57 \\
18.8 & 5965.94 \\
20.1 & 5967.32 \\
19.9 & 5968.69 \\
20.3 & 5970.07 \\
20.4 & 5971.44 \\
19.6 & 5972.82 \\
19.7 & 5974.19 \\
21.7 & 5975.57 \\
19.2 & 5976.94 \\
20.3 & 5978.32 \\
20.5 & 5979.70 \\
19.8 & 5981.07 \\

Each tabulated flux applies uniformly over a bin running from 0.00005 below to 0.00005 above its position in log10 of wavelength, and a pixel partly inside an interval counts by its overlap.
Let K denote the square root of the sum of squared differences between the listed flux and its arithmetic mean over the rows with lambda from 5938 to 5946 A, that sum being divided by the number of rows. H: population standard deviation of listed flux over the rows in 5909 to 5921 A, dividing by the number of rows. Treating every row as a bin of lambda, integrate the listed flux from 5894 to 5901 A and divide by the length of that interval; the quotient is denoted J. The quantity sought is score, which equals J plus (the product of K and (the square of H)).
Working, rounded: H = 0.64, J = 15.9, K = 0.91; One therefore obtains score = 16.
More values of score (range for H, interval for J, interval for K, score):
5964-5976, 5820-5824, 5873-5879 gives 21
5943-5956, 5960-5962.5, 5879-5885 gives 21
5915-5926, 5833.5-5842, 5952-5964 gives 22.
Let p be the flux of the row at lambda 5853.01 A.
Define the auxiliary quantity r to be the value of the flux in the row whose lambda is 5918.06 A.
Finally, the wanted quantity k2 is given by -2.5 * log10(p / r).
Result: -0.05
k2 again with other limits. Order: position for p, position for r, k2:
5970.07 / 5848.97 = -0.16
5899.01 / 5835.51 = 0.19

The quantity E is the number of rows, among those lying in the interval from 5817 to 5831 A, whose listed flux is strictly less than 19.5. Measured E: 2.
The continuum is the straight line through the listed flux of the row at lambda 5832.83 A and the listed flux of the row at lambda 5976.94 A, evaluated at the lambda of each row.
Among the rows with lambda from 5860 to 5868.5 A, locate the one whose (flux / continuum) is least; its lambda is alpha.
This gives 5862.45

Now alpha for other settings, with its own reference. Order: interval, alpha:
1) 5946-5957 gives 5952.22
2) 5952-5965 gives 5952.22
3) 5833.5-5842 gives 5834.17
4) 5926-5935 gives 5928.97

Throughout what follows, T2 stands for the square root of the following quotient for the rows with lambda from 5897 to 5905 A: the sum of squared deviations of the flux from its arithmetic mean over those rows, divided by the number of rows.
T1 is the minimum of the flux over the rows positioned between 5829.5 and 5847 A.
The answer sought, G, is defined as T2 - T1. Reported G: -17.6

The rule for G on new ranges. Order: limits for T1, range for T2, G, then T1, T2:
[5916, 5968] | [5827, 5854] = -15.7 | 17.4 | 1.69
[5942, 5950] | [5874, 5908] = -16.9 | 19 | 2.06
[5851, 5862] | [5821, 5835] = -17.1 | 18.6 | 1.46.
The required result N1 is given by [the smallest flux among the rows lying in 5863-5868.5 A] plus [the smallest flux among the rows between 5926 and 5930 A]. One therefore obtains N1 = 36.3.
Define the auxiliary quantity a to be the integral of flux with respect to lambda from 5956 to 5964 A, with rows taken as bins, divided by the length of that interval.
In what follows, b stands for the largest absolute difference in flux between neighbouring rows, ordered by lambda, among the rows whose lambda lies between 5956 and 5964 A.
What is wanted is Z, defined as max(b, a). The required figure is 20.0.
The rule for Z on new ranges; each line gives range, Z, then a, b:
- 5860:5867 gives 19.1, 19.1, 4.0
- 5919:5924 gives 19.1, 19.1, 1.2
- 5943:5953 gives 19.2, 19.2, 1.7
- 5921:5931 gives 19.5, 19.5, 2.9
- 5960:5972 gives 19.8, 19.8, 1.3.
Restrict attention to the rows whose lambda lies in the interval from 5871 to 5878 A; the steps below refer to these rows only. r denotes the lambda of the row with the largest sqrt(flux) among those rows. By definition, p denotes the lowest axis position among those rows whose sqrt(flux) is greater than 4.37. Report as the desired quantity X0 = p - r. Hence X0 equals -5.4 A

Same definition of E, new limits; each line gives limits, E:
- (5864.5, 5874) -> 2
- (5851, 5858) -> 3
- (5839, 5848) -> 2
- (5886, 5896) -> 7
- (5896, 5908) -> 8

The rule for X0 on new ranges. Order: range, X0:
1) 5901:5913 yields -2.7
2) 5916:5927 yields -8.2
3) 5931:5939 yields -5.5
